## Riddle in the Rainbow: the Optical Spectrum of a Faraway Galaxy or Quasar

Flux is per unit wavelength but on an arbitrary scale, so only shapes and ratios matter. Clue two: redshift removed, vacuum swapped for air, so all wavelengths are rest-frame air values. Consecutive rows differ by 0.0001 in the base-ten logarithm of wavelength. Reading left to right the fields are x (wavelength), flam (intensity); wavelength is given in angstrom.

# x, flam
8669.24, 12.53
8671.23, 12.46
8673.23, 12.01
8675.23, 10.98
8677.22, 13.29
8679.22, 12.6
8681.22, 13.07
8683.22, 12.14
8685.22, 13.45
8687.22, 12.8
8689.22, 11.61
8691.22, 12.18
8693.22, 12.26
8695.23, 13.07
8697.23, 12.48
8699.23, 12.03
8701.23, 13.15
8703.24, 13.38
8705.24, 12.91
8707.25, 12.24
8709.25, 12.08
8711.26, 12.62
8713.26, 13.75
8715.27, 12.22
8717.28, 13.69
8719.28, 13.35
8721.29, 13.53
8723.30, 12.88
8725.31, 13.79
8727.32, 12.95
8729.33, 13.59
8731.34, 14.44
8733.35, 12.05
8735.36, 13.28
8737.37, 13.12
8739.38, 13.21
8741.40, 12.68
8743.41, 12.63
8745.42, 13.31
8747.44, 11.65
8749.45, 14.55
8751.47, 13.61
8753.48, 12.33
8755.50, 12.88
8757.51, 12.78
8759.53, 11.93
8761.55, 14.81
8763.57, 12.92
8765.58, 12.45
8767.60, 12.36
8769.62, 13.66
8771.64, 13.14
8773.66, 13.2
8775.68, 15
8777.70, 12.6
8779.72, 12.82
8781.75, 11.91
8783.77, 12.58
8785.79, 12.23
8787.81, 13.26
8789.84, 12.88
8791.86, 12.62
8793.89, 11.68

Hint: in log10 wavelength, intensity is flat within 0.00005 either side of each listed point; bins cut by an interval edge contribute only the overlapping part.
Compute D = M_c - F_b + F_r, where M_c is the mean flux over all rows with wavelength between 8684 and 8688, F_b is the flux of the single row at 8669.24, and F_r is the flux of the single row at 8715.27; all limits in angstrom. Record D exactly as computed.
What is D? 12.8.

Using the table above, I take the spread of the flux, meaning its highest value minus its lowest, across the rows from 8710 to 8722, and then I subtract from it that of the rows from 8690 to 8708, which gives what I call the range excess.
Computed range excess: 0.2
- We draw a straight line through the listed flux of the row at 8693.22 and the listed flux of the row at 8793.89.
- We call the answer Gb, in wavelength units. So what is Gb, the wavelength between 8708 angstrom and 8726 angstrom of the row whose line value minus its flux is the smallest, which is 8725.31 angstrom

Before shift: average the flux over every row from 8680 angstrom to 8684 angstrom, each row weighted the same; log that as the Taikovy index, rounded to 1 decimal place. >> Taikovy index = 12.6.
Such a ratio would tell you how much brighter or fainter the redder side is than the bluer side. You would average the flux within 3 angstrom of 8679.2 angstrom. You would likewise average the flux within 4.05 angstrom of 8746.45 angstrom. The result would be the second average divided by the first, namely 1.00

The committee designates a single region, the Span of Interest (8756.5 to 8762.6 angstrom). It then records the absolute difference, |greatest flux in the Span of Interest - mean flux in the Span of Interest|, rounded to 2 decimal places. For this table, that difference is 1.64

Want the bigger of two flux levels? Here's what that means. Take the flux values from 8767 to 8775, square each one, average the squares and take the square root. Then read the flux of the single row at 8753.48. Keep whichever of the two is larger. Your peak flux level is 13.1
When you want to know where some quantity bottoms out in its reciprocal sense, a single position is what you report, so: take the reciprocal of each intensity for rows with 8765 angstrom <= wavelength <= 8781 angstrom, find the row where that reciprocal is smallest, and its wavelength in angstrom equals 8775.68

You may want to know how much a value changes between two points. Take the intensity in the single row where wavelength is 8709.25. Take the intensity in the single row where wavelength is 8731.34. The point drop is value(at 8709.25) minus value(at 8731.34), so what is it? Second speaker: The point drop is -2.4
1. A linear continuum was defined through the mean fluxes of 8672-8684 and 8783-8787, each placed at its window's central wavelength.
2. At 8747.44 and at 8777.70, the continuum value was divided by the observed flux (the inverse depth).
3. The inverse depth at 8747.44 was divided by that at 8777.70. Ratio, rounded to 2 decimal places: 1.08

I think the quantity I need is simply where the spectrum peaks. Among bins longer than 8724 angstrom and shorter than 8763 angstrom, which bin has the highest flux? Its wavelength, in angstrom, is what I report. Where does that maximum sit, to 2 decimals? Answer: 8761.55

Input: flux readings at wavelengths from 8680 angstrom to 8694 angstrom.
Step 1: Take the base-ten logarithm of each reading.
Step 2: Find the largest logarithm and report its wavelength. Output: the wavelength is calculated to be 8685.22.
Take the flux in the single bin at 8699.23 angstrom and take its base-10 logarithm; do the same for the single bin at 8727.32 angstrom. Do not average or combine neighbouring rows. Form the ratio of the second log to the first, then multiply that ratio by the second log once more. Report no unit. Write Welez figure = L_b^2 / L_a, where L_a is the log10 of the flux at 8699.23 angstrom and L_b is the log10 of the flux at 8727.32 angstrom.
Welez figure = 1.15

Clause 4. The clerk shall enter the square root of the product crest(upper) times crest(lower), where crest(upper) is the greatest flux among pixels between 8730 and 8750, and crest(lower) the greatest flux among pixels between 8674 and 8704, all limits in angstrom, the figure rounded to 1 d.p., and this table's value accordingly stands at 14.0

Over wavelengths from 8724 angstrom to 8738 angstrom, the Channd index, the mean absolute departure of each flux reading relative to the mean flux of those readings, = 0.53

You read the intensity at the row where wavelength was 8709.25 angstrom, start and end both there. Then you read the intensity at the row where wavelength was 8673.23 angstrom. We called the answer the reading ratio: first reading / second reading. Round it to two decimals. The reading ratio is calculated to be 1.01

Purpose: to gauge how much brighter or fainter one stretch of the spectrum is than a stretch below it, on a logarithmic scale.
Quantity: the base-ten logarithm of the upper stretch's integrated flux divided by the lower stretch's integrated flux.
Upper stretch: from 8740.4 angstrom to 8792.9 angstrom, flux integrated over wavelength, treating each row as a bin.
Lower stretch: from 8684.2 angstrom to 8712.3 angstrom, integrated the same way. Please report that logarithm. 0.28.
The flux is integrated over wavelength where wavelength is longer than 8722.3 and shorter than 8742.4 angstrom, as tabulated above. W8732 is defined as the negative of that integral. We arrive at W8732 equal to -265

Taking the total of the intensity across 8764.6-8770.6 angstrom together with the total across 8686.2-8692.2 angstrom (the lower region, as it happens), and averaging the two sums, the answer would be 37.5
